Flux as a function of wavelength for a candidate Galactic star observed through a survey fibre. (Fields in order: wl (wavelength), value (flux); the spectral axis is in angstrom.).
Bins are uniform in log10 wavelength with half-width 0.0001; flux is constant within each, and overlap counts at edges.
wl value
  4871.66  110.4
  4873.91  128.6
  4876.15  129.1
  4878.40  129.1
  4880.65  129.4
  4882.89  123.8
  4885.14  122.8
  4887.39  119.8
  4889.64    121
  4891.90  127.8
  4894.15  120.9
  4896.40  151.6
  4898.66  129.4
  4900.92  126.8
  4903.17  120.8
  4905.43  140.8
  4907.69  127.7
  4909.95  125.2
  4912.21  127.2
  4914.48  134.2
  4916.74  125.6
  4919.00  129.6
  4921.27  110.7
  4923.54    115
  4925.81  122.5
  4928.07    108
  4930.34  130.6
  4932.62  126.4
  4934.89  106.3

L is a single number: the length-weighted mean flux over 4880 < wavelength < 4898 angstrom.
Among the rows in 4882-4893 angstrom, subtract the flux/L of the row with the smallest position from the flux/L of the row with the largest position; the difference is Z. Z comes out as 0.03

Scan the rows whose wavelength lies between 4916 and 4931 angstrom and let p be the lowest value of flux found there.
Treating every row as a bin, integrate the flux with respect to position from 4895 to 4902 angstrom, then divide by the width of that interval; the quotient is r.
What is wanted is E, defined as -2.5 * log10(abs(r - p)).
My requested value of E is -4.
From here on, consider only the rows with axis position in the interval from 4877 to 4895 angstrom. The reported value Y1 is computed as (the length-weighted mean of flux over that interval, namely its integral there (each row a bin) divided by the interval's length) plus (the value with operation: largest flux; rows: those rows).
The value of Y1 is 254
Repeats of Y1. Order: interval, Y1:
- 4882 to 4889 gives 246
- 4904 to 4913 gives 271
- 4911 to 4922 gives 260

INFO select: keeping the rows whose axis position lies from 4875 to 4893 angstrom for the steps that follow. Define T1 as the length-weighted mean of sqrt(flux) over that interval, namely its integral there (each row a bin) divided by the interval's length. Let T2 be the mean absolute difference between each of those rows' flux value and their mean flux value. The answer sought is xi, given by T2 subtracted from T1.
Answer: 8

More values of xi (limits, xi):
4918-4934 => 3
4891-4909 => 4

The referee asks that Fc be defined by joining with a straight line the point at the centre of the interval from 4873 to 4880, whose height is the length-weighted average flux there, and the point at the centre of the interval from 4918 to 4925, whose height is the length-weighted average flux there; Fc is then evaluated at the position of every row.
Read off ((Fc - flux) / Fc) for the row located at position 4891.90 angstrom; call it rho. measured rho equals -0.02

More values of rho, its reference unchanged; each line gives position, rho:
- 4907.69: -0.05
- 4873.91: 0.01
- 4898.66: -0.05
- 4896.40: -0.22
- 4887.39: 0.05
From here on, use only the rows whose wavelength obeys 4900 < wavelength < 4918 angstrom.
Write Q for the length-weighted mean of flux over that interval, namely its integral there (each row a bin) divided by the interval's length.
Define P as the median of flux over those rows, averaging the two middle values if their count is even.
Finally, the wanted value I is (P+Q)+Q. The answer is 384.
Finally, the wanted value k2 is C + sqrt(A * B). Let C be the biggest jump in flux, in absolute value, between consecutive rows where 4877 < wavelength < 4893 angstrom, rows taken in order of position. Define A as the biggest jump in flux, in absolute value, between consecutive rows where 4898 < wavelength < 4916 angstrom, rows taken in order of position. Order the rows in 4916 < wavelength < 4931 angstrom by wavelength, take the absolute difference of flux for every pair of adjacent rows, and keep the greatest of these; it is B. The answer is 28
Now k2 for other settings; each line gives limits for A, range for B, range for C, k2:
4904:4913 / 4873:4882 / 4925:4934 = 25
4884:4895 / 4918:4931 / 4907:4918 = 21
